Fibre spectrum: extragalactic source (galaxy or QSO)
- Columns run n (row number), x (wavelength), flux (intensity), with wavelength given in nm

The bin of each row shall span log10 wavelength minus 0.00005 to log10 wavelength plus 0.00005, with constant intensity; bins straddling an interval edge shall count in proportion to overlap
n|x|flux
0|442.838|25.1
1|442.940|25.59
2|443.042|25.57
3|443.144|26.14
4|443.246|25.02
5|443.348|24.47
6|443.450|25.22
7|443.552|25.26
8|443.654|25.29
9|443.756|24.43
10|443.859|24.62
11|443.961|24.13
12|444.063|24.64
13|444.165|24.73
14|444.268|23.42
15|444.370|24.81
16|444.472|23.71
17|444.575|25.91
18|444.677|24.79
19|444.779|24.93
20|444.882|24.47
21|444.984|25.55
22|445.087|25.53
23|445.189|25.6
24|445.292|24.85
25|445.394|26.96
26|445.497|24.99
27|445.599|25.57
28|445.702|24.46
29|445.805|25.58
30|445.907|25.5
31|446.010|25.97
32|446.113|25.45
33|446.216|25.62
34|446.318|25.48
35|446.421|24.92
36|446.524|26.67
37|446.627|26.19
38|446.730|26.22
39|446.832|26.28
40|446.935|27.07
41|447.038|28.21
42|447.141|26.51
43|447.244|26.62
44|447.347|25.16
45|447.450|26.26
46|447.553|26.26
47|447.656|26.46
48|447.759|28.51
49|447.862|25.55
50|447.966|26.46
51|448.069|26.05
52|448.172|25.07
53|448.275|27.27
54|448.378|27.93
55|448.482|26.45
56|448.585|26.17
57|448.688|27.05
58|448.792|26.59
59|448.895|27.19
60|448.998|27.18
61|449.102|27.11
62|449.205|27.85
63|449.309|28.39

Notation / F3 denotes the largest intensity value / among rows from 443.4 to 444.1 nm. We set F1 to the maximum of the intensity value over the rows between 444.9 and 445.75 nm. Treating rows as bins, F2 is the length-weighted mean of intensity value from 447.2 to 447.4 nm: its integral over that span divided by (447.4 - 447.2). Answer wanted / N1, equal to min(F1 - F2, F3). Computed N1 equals 1.1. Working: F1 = 26.96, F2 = 25.9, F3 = 25.29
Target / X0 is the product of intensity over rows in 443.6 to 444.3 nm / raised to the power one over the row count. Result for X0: 24.5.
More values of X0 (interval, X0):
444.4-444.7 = 24.8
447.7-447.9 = 27.0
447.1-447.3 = 26.6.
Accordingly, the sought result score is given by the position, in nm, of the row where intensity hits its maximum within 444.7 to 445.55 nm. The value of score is 445.394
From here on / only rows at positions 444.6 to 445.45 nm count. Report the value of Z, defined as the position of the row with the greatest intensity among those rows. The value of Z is 445.394 nm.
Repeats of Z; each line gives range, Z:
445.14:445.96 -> 445.394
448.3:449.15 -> 448.378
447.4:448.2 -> 447.759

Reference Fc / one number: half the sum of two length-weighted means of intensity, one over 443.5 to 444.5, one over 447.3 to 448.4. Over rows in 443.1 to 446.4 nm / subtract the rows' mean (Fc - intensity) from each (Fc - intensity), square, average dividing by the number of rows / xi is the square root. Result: 0.71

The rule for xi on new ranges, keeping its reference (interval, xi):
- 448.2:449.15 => 0.49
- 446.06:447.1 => 0.90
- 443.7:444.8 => 0.63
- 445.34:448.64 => 0.92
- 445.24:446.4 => 0.61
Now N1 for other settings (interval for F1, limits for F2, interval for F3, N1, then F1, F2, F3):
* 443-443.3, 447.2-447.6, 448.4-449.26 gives 0.1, 26.14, 26.1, 27.85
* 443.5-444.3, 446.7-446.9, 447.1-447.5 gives -1.1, 25.29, 26.4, 26.62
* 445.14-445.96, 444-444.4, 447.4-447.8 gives 2.6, 26.96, 24.4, 28.51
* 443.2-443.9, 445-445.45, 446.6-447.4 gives -0.4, 25.29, 25.7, 28.21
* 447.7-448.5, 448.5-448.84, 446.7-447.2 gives 1.9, 28.51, 26.6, 28.21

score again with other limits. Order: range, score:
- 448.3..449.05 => 448.378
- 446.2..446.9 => 446.524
